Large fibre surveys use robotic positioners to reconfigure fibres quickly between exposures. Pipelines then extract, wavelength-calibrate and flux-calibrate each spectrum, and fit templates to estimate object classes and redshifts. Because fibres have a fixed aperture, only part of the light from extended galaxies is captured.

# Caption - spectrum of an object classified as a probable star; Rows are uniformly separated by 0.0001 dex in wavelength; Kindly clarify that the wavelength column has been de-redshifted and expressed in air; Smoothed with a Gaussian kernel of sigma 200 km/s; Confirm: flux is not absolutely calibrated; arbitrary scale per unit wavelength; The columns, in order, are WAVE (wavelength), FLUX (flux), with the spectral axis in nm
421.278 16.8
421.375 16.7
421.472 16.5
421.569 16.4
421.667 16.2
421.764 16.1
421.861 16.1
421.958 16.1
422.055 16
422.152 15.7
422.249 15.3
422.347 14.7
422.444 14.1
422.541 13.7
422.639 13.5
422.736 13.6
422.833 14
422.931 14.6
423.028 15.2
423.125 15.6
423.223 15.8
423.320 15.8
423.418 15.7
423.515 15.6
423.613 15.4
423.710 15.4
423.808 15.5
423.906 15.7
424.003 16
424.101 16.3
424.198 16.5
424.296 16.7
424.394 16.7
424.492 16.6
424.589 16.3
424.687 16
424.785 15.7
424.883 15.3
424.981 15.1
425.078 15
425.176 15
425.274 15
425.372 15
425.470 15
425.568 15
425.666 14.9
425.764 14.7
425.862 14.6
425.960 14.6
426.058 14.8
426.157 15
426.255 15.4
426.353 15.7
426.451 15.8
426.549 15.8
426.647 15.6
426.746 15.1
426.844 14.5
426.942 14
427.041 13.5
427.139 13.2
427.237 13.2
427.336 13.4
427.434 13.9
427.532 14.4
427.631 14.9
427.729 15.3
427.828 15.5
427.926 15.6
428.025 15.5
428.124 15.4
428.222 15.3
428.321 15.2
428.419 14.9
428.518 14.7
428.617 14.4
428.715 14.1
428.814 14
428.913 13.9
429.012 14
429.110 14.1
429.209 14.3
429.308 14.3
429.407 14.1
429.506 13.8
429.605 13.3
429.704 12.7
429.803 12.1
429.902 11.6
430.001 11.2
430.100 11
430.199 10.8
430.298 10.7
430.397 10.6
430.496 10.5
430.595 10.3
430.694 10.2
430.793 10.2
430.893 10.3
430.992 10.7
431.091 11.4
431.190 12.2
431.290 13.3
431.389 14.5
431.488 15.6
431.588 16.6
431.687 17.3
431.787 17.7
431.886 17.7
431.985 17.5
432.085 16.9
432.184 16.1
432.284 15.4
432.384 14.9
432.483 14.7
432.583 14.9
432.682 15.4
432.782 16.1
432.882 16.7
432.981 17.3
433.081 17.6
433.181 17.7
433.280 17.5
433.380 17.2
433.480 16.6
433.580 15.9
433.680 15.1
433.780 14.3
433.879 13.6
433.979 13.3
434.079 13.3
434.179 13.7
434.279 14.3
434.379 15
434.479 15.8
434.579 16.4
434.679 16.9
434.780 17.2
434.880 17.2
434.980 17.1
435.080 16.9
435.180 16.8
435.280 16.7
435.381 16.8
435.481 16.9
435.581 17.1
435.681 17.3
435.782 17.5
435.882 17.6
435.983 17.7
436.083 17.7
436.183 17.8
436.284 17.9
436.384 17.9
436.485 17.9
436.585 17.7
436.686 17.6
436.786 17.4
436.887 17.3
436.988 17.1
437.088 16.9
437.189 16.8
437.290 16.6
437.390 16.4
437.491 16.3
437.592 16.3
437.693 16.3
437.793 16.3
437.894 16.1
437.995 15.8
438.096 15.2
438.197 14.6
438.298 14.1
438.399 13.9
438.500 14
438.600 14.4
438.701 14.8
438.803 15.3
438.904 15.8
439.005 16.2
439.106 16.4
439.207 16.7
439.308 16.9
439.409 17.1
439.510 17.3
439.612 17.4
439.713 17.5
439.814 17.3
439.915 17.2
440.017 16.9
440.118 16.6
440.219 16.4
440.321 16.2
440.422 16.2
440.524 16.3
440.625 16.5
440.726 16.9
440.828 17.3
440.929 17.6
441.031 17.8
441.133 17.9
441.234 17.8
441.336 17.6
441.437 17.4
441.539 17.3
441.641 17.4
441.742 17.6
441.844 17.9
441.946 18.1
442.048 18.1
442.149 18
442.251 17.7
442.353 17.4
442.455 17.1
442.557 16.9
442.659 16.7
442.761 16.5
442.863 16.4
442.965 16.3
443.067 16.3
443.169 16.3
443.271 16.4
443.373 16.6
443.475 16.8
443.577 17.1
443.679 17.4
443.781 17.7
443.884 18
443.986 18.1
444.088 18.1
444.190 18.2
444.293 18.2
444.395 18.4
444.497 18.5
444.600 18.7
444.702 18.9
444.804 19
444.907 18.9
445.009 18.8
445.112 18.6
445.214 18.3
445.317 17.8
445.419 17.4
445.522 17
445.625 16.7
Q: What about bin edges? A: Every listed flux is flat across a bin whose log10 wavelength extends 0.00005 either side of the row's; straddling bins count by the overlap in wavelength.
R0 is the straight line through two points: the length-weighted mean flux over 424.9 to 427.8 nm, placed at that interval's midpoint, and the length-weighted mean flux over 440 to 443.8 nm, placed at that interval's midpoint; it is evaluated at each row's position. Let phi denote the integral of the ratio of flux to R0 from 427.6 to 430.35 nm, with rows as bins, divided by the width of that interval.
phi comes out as 0.91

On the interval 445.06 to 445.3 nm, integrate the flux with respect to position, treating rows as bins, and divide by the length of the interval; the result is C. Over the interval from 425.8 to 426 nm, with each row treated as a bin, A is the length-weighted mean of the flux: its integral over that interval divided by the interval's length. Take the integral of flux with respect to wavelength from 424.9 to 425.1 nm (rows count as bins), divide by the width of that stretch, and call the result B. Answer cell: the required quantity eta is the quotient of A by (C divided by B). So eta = 12.1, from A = 14.6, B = 15.2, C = 18.3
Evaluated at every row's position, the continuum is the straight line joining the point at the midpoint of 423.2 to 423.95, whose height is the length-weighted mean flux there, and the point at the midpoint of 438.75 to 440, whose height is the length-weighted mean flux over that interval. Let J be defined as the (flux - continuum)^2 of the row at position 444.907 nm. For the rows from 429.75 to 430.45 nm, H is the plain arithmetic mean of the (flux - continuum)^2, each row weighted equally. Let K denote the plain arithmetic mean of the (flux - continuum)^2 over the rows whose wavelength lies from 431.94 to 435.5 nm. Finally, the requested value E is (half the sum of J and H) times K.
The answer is 25.1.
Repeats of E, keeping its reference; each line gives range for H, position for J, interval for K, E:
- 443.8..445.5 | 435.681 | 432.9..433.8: 1.7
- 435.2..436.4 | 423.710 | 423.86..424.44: 0.3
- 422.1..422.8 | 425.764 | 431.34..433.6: 1.8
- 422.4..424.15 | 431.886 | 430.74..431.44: 33.9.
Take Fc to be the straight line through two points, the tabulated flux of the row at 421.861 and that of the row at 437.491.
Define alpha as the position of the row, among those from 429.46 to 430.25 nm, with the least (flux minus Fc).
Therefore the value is 430.199 nm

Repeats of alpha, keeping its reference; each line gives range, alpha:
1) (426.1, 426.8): 426.157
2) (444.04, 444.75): 444.088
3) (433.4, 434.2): 434.079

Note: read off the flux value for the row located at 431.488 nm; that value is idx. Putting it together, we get 15.6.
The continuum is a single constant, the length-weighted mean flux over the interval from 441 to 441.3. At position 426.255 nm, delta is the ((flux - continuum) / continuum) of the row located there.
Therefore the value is -0.135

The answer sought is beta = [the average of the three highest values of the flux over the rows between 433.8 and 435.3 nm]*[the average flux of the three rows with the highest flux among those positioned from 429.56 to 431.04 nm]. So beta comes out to 218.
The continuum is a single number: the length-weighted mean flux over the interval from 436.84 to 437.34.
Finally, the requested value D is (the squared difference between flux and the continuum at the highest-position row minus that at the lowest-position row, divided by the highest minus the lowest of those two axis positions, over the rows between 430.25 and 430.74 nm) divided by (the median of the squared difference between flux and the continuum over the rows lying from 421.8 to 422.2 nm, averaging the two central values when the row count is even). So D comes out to 21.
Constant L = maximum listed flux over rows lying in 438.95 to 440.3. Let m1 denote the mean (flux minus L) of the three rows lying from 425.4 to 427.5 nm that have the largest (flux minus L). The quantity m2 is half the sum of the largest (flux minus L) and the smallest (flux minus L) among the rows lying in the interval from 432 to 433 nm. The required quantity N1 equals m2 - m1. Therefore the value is 0.2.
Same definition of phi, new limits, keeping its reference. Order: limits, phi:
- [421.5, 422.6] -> 1.10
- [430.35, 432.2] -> 0.88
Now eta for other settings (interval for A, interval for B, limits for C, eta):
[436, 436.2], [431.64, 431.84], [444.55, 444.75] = 16.5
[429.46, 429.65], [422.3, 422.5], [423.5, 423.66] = 12.6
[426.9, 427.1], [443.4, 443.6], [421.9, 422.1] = 14.4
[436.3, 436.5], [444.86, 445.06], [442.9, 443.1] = 20.7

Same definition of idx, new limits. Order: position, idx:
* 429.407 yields 14.1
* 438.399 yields 13.9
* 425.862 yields 14.6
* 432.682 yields 15.4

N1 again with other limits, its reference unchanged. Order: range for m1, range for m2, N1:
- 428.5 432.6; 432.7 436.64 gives -2.0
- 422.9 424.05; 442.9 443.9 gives 1.3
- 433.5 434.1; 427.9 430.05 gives -1.7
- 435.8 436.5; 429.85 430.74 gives -7.0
